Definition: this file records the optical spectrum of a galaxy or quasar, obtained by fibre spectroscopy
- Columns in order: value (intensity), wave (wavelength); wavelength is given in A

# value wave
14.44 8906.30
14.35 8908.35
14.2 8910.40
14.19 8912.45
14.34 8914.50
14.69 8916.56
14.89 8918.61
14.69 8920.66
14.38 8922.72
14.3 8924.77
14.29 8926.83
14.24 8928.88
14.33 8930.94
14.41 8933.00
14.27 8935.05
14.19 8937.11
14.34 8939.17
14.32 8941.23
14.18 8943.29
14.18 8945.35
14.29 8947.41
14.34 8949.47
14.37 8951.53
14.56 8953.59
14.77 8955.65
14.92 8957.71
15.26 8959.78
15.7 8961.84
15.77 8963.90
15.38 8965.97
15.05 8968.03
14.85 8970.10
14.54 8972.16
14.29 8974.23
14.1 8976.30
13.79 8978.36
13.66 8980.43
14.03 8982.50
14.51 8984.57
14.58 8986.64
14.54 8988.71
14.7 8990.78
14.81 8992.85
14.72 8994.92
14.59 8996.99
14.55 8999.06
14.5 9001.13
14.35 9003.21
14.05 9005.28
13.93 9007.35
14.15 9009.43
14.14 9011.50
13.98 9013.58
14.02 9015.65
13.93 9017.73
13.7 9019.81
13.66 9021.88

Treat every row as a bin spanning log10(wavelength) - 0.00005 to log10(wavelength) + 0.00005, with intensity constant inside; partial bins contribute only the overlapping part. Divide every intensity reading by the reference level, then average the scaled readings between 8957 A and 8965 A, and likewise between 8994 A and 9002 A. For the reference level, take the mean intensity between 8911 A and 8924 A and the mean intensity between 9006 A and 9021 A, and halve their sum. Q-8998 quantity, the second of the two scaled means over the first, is 0.95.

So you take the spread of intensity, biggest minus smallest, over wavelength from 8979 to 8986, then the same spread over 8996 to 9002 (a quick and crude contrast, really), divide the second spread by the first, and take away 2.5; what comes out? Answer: -2.4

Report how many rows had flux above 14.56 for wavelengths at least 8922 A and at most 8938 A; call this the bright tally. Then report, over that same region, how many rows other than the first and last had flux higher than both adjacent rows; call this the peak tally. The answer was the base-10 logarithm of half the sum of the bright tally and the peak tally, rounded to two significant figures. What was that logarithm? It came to -0.30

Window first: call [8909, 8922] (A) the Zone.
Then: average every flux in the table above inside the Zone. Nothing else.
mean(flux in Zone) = 14.5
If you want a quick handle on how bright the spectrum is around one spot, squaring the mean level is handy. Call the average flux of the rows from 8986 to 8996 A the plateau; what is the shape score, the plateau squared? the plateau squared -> 215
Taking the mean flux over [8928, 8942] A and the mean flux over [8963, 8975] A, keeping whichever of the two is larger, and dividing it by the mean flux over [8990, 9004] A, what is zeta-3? 1.026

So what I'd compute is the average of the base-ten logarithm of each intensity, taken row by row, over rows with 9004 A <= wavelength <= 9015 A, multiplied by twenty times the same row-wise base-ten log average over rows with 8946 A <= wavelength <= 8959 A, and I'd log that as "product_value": 26.7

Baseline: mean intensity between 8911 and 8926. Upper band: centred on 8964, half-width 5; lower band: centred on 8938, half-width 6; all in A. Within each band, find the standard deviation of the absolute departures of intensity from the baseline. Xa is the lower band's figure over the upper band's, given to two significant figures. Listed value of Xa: 0.30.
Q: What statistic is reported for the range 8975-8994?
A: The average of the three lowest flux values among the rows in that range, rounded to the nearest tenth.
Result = 13.8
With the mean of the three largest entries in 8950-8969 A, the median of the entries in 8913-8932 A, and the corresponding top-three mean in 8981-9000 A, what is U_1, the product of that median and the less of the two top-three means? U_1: 211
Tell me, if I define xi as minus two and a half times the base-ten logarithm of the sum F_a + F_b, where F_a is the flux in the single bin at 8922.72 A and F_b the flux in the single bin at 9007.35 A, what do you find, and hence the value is -3.63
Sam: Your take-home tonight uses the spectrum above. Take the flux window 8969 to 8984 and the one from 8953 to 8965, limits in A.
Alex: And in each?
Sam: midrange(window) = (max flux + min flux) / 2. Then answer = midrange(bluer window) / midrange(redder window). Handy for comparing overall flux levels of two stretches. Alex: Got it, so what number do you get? 1.06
